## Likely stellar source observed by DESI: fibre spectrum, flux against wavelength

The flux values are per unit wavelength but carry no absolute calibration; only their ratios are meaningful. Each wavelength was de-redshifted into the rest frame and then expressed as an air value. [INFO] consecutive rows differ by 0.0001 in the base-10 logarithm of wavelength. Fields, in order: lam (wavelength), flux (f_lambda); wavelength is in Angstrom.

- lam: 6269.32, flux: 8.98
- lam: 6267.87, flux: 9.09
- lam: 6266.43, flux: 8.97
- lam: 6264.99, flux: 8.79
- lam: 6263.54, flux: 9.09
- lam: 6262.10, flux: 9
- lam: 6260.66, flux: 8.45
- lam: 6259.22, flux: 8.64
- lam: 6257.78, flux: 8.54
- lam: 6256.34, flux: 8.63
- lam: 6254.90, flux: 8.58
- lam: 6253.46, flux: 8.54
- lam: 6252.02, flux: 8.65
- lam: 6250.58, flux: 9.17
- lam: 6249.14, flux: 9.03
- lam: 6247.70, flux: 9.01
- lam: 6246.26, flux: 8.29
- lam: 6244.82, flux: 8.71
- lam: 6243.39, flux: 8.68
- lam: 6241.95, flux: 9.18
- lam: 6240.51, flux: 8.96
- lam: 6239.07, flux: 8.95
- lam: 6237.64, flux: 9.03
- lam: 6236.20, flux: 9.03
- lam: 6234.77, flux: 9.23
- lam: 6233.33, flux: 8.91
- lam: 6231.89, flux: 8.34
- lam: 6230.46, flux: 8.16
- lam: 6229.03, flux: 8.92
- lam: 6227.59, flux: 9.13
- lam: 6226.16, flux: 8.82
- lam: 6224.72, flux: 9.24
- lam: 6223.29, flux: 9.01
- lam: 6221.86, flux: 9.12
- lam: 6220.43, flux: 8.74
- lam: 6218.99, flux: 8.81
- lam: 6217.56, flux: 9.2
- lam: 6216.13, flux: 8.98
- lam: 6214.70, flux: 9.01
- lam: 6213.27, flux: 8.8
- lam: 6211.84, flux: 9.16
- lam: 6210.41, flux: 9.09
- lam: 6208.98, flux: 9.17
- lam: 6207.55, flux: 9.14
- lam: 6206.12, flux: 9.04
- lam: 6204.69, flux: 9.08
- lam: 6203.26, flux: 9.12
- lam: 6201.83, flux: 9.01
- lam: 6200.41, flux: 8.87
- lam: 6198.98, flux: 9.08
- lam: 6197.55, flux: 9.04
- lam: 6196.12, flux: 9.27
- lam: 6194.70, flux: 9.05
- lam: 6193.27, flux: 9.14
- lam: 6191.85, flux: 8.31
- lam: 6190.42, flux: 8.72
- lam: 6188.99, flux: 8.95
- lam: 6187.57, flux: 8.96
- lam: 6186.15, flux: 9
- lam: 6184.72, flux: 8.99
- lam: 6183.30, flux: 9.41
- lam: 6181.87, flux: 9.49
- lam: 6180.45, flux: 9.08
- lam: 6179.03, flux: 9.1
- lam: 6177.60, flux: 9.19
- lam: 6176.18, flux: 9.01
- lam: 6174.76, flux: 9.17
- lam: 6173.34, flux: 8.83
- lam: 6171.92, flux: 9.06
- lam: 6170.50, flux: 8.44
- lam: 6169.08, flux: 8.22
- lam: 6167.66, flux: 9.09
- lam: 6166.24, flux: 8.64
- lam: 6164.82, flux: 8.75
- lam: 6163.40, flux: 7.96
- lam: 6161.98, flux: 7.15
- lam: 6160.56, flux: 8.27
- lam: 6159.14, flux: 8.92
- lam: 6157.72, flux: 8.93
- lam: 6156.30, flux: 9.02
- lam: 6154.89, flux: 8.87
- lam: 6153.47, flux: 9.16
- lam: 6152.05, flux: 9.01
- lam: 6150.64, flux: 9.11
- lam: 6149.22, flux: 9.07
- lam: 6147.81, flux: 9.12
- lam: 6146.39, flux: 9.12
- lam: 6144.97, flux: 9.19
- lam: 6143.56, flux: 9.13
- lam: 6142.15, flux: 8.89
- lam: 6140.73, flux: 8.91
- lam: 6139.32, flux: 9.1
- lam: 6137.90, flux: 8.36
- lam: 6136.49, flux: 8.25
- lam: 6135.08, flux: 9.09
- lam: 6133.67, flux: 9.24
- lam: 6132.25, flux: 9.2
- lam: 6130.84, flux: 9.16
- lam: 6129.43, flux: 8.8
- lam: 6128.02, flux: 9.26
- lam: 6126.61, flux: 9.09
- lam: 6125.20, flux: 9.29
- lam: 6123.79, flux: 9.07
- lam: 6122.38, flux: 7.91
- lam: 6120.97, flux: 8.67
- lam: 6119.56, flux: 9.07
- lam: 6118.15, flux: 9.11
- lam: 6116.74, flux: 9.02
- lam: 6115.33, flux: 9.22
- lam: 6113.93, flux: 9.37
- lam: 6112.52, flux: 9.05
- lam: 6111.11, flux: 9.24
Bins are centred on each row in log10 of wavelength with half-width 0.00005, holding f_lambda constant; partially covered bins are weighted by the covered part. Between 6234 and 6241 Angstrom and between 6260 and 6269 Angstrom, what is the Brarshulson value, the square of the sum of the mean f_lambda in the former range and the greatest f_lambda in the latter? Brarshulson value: 329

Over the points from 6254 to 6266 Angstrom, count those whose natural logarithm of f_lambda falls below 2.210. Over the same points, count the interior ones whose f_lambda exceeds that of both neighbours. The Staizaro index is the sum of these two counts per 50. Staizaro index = 0.22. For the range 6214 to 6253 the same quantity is 0.56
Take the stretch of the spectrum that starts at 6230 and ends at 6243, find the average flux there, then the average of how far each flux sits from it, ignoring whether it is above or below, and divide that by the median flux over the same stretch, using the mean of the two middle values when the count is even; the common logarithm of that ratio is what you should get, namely -1.52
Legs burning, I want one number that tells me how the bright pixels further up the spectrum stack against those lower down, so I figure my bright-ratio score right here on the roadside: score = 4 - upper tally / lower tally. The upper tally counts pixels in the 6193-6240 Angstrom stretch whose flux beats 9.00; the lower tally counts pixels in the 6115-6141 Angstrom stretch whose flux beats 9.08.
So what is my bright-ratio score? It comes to 1.8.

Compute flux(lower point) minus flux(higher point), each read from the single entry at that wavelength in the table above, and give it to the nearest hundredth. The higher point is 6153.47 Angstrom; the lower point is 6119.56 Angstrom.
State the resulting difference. -0.09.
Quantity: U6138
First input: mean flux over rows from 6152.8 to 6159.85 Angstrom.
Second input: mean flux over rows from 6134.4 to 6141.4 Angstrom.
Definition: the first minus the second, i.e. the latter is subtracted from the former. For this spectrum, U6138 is 0.2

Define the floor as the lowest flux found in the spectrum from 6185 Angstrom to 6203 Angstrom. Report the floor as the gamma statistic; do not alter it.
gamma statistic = 8.31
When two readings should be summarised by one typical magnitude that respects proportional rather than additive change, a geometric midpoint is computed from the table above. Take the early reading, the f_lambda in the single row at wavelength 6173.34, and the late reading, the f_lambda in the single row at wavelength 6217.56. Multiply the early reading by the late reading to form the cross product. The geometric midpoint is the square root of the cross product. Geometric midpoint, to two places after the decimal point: 9.01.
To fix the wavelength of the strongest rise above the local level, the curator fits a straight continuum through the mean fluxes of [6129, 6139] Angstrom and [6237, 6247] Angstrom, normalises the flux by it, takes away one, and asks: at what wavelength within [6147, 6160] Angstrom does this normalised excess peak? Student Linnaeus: 6153.47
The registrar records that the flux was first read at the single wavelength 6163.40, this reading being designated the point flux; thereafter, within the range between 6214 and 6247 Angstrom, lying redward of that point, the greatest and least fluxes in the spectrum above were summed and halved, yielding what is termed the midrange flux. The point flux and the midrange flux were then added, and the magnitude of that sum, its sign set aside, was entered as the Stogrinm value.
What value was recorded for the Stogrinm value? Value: 16.7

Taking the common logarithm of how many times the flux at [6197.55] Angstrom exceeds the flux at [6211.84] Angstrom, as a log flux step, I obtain -0.006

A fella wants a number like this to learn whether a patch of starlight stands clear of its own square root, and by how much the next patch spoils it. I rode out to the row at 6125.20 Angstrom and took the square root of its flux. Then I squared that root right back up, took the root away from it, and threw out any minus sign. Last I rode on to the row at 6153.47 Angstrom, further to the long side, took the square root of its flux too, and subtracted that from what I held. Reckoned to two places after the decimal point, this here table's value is 3.22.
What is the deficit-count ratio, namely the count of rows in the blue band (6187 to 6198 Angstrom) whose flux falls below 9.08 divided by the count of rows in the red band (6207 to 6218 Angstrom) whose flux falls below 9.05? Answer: 2.0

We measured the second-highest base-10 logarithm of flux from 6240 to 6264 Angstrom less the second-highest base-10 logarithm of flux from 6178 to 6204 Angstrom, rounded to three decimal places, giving -0.011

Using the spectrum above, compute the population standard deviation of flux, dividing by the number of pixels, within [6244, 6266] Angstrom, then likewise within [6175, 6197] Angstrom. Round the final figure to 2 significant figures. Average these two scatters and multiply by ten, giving 2.6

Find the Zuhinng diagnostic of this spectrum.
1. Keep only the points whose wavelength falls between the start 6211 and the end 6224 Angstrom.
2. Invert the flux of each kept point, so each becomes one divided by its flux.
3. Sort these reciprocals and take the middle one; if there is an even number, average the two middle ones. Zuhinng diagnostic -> 0.111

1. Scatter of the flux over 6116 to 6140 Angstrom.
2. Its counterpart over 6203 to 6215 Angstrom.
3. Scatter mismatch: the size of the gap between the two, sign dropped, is 0.28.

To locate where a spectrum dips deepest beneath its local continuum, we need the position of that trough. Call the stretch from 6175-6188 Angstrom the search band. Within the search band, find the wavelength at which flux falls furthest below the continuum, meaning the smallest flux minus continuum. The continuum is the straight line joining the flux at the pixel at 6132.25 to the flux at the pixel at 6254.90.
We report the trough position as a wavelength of 6176.18 Angstrom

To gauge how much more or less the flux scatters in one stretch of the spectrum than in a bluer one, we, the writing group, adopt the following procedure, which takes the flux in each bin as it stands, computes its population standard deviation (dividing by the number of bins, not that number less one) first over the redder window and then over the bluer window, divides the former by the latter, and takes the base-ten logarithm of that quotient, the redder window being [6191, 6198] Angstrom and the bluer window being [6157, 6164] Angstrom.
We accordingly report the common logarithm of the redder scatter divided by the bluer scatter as -0.30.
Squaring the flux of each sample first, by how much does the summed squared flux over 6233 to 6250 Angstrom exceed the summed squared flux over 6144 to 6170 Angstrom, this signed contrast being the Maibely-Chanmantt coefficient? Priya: -430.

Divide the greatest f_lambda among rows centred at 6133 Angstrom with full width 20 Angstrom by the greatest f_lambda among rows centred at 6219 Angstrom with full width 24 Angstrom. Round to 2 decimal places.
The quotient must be 1.01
